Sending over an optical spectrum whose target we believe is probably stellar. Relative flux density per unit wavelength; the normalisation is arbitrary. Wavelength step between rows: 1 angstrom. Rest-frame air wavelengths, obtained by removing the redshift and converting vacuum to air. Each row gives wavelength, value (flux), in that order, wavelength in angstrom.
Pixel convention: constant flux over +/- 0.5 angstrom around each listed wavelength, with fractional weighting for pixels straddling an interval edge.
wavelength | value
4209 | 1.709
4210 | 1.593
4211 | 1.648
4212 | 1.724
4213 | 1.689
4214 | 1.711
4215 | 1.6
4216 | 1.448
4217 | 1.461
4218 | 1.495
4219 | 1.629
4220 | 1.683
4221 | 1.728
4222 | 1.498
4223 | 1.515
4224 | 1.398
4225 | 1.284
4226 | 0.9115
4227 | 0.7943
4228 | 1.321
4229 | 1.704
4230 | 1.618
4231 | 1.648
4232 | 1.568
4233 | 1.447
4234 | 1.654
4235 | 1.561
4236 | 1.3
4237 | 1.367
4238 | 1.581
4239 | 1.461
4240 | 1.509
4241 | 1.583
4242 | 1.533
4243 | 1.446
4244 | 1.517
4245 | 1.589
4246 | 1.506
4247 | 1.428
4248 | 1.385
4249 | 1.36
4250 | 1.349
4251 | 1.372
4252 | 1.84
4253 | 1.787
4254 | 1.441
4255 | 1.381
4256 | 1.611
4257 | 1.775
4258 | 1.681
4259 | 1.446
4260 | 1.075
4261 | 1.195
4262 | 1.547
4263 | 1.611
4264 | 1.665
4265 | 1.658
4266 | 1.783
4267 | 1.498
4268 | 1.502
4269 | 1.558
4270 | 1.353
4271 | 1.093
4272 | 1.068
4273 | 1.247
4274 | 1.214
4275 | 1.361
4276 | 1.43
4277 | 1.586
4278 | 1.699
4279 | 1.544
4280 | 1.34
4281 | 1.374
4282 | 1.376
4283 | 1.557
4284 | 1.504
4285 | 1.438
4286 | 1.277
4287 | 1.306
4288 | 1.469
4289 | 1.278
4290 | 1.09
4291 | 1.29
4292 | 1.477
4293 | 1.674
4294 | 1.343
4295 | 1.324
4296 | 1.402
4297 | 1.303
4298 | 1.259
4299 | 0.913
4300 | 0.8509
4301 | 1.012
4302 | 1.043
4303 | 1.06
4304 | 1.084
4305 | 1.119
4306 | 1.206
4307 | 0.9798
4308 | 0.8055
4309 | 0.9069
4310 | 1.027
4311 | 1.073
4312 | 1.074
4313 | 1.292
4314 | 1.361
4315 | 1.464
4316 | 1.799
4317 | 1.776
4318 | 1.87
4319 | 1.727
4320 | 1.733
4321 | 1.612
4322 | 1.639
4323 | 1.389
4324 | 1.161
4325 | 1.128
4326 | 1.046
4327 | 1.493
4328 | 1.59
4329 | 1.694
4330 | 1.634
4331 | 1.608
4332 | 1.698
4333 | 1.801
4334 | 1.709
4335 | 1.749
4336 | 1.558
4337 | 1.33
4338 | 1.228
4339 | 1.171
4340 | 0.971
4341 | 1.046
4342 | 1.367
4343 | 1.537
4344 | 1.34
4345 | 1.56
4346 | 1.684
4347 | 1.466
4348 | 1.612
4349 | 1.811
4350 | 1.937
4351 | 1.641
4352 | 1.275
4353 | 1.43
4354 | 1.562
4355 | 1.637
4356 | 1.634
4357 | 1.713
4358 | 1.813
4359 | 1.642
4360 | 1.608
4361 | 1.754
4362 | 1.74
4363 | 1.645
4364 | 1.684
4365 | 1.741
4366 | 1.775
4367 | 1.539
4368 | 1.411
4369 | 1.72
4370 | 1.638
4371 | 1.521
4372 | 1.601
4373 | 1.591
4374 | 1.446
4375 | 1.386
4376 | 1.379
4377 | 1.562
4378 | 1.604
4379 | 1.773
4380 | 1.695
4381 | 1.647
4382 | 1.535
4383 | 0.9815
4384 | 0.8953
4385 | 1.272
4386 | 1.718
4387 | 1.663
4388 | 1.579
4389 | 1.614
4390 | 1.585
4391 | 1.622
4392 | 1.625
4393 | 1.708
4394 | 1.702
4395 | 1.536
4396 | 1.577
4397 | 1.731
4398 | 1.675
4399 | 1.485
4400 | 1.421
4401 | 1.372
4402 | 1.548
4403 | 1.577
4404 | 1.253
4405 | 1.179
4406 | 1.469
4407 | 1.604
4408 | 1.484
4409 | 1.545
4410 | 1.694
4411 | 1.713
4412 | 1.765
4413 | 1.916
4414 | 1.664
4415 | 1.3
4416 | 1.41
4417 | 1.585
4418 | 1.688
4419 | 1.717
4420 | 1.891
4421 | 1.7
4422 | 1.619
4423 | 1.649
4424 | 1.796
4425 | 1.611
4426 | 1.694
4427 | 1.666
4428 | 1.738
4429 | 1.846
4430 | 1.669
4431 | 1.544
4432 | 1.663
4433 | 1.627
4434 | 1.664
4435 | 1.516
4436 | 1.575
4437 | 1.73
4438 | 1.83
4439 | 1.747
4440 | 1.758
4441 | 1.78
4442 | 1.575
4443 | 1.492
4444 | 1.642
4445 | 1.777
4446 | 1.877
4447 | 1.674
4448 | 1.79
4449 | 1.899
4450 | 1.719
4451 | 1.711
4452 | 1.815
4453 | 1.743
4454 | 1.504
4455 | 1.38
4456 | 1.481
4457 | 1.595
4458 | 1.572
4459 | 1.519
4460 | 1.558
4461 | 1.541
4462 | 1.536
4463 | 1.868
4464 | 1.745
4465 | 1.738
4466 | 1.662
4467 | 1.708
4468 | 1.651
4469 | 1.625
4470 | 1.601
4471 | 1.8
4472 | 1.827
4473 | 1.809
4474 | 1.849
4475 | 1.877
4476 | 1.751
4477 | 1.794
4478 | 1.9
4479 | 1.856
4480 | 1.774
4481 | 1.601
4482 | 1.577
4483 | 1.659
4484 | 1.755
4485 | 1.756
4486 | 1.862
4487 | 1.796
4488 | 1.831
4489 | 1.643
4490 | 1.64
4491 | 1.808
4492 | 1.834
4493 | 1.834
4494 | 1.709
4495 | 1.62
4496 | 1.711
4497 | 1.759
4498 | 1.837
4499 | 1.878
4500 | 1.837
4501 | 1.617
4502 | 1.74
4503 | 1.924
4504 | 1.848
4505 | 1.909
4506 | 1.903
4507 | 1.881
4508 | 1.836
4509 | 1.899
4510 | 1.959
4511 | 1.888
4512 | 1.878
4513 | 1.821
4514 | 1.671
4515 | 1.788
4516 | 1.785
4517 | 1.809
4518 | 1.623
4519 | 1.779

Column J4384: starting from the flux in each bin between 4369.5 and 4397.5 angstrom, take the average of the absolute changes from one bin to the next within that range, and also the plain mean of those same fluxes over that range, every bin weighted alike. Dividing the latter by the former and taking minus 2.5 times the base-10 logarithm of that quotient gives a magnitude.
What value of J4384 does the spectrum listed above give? -2.78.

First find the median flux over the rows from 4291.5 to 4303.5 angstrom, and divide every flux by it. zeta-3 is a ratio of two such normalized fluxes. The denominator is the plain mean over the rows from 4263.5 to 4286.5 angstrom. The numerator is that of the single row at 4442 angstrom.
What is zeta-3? 1.09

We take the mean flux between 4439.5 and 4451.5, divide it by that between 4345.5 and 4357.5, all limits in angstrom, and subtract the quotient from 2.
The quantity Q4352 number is 0.93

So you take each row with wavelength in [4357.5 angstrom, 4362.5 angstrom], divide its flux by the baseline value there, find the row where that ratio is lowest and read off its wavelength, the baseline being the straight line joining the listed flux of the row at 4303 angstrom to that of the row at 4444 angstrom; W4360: 4360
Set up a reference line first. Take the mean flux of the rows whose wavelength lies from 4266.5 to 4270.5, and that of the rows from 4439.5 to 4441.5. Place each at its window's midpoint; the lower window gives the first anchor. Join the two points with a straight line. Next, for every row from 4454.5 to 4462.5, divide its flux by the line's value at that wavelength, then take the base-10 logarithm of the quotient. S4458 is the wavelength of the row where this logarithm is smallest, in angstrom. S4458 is 4455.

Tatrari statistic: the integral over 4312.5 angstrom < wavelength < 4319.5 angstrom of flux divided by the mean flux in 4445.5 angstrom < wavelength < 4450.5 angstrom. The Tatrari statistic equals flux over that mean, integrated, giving 6.3 angstrom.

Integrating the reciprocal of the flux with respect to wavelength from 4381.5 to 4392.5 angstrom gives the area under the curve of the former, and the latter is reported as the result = 8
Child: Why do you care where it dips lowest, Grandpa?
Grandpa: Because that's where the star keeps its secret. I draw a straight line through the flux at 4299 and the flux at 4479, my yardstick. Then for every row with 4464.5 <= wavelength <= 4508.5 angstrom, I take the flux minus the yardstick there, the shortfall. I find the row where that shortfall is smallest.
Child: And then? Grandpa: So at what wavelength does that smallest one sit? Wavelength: 4501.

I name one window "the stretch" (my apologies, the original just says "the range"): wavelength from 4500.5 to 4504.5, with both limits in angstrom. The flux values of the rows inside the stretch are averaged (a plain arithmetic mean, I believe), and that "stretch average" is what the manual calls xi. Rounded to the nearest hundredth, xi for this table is 1.78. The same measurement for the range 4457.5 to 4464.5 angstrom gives 1.62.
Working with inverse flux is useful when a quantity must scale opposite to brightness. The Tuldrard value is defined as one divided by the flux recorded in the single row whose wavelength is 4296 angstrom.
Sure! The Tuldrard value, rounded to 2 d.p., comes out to 0.71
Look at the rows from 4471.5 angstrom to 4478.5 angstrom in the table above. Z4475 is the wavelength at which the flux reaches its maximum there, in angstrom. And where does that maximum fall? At 4478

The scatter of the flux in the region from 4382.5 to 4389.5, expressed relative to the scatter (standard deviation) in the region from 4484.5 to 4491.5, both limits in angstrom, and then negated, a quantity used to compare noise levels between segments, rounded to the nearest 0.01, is -3.84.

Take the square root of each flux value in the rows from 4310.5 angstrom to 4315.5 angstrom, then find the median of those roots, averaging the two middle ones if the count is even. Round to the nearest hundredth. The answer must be 1.14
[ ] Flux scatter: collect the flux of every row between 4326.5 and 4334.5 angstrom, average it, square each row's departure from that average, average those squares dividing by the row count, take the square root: 0.09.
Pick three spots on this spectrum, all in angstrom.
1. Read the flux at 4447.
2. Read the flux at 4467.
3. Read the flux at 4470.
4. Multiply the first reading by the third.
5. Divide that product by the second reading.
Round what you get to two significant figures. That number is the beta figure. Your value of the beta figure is 1.6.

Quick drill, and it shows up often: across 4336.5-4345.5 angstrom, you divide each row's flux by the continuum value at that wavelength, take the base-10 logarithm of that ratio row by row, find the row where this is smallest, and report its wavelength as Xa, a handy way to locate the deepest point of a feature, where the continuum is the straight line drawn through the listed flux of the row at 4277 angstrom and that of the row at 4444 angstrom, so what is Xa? 4340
